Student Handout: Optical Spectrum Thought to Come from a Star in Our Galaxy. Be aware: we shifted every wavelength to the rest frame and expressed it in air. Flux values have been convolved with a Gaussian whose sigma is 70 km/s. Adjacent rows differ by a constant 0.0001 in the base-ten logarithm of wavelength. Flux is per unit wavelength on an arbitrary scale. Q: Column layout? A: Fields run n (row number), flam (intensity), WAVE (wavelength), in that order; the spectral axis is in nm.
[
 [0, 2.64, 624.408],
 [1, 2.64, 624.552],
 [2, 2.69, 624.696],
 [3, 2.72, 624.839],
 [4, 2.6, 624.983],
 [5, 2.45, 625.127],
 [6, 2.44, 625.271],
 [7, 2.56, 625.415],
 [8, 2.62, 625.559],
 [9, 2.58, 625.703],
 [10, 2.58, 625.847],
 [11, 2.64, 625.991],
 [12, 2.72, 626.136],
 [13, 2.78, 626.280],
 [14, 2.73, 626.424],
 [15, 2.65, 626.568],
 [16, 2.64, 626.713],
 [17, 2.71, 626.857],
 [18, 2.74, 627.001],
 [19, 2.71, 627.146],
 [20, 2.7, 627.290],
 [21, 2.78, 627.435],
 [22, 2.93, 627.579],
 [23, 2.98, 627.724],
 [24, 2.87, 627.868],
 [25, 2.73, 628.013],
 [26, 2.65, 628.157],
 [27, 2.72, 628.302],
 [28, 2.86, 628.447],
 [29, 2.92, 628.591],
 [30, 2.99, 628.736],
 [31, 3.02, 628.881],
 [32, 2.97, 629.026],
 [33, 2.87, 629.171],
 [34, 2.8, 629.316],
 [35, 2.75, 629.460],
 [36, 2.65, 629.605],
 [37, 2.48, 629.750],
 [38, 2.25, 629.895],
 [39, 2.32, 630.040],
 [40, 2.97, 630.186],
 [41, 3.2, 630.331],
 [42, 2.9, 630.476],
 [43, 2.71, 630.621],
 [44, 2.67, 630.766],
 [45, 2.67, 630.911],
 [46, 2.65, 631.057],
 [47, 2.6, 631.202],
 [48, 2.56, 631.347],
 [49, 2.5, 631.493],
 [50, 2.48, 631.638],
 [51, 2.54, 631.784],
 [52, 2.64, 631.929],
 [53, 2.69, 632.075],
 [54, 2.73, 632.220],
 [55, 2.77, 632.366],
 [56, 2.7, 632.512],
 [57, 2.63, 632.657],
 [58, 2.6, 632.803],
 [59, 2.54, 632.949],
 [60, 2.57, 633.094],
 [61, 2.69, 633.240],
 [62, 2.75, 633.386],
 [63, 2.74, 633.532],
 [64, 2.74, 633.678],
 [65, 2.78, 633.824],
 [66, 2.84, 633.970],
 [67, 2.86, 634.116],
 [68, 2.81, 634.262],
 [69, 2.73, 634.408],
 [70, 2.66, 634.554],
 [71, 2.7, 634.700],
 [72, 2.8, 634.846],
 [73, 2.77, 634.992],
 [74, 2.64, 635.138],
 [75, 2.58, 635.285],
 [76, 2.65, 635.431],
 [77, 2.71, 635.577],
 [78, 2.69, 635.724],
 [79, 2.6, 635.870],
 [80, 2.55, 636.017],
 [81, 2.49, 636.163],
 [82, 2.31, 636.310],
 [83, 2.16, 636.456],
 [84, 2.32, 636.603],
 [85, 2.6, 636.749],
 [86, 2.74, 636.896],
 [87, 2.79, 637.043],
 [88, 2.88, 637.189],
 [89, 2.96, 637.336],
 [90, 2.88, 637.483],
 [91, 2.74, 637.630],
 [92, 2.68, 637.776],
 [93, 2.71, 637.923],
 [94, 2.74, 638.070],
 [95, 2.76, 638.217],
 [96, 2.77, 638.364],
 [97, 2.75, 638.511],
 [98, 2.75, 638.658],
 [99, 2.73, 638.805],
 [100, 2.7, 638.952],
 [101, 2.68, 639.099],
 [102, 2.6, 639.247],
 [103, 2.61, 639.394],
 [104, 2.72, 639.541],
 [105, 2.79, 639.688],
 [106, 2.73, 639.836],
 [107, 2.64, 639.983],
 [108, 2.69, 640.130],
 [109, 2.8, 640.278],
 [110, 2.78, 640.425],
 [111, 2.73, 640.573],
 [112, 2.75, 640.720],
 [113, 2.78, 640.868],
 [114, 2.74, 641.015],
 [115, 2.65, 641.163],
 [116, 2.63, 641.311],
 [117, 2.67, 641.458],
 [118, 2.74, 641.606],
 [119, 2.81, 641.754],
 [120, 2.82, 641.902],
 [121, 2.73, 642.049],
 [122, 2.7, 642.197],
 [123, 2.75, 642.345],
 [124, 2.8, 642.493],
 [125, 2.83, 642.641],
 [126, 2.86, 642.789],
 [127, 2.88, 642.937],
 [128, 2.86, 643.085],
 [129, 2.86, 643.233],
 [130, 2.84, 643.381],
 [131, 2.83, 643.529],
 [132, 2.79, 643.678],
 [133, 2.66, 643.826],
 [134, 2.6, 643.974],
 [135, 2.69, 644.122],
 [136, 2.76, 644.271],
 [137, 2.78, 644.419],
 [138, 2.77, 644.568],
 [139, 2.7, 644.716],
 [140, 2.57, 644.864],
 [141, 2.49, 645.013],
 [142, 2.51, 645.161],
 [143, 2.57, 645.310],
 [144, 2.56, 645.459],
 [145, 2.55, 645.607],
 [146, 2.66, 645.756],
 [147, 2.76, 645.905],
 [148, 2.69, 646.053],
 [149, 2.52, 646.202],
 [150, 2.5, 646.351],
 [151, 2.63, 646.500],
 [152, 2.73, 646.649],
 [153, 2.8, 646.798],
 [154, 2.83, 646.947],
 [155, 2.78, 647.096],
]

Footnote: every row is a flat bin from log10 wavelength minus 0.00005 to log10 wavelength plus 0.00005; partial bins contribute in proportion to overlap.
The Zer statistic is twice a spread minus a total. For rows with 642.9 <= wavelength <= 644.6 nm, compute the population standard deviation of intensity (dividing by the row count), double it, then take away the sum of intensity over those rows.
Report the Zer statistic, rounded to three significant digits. -33.2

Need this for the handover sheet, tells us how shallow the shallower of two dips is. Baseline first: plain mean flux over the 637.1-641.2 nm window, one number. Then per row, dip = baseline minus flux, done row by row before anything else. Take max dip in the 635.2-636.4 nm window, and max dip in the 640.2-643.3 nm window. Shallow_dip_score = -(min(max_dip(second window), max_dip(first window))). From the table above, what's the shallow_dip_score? -0.11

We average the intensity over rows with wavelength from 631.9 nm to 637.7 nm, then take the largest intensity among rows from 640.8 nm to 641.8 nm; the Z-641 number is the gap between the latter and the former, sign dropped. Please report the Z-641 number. 0.13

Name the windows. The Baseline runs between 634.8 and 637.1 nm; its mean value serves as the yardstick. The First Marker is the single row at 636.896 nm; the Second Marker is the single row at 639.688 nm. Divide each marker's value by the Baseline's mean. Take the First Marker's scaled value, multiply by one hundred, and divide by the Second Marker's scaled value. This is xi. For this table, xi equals 98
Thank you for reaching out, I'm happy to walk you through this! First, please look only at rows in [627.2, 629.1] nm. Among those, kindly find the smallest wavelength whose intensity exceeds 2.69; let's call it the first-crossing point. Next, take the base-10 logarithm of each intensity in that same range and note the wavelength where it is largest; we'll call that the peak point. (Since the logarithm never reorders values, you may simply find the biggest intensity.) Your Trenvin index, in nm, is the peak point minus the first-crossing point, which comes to 1.59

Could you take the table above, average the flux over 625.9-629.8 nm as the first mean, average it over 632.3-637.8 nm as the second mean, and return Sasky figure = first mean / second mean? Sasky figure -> 1.04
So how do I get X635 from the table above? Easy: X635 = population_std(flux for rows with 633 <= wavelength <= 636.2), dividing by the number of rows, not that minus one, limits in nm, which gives 0.096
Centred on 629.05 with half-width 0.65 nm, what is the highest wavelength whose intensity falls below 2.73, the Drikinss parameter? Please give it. 629.605 nm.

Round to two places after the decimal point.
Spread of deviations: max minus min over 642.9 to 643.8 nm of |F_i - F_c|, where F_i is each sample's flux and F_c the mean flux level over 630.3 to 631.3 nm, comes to 0.09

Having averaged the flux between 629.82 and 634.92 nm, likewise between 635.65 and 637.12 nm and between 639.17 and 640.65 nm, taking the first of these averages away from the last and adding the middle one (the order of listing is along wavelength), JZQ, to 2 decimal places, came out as 2.55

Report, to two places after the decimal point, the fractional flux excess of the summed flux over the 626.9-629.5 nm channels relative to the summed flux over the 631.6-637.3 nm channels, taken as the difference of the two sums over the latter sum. -0.51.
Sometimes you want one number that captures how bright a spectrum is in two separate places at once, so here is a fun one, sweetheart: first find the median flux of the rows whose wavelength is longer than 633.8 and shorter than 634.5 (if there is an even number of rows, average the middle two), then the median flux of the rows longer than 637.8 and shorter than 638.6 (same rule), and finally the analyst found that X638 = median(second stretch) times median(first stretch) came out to 7.73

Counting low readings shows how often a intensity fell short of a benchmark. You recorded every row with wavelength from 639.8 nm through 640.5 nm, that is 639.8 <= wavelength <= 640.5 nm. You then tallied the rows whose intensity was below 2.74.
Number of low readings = 3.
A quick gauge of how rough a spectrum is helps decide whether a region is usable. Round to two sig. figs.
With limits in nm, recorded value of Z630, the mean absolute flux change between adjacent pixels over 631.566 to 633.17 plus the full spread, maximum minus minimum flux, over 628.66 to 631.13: 1.0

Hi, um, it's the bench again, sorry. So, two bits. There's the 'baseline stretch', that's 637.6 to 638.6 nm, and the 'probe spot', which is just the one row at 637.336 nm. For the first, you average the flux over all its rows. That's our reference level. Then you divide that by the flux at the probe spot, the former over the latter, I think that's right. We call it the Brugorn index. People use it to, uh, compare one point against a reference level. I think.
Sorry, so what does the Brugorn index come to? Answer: 0.92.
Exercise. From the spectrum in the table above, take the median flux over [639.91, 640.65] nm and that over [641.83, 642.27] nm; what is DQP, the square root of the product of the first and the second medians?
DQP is 2.73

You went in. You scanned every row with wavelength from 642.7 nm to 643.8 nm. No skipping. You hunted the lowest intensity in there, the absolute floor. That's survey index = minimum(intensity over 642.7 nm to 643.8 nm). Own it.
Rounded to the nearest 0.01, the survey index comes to 2.79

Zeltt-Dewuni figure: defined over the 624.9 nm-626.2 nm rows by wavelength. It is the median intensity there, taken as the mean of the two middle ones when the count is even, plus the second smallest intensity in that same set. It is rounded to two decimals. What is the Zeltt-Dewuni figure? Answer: 5.03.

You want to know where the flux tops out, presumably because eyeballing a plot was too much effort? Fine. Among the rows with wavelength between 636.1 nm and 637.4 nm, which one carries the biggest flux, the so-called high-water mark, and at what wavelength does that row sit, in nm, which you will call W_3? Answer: 637.336 nm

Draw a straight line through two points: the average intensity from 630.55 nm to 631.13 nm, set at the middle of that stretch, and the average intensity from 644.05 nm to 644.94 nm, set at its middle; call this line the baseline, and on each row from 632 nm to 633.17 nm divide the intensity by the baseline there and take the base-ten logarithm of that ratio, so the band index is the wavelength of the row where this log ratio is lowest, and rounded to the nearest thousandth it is 632.949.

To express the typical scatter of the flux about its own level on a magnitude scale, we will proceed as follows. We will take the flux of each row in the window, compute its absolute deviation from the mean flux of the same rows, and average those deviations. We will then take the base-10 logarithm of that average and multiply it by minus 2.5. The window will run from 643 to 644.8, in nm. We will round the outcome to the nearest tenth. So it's 2.9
